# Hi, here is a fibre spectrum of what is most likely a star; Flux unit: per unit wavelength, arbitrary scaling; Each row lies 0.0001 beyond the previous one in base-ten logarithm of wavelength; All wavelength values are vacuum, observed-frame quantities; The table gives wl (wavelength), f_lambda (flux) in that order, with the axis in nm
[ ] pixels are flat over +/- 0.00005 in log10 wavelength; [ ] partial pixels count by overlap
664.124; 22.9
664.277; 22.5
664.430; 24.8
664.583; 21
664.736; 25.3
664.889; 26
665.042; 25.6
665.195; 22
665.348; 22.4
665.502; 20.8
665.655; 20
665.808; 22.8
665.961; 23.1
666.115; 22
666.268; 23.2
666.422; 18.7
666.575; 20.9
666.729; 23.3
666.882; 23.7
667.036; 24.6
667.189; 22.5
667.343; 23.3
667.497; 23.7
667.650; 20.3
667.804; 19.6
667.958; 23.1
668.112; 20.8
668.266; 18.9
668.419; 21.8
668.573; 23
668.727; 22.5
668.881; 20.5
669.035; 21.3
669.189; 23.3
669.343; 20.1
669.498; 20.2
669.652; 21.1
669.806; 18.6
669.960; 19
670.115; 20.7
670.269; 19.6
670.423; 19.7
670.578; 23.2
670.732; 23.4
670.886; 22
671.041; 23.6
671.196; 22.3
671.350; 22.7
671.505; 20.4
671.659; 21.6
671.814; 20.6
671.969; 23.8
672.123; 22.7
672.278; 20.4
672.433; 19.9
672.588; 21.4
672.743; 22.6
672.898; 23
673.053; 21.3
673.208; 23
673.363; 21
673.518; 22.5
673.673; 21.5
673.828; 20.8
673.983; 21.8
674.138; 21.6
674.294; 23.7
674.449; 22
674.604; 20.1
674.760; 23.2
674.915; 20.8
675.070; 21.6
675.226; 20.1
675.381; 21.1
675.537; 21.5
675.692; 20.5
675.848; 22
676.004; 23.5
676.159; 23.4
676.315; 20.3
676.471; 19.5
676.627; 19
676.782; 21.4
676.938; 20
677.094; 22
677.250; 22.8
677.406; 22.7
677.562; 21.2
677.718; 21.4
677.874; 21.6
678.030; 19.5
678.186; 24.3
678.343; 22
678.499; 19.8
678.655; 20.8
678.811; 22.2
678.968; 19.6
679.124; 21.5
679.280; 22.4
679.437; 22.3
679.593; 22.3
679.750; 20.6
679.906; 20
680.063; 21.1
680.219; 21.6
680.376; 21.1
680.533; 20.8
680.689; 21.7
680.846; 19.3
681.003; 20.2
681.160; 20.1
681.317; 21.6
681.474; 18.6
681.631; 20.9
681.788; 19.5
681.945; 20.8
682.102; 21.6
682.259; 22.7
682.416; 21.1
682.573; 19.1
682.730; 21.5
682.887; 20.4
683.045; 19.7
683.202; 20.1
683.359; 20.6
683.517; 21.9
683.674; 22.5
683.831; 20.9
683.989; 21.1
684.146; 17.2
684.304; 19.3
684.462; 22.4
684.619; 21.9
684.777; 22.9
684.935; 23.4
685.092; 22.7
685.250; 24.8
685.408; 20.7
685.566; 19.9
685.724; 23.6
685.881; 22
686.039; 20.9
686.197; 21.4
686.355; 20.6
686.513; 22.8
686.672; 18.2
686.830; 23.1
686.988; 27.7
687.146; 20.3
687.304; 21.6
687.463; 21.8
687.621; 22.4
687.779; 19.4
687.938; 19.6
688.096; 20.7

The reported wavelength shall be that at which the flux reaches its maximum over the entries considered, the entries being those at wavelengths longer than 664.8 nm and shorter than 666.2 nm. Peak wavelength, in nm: 664.889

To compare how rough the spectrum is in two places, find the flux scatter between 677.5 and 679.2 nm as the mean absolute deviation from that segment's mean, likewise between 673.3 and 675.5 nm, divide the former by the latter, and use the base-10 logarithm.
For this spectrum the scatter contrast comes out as 0.10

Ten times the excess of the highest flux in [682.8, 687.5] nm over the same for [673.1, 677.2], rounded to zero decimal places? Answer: 40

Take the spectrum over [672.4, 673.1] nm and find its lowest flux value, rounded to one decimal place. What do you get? 19.9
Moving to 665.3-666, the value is 20.0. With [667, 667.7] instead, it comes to 20.3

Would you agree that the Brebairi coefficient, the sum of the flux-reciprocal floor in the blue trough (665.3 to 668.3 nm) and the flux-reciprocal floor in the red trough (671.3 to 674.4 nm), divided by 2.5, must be 0.0331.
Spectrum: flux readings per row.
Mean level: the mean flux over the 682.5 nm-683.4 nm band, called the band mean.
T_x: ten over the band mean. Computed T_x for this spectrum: 0.494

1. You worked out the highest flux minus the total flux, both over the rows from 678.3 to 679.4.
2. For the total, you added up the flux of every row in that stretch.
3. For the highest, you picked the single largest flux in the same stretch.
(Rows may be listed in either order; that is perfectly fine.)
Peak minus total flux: -126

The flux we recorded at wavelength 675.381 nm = 21.1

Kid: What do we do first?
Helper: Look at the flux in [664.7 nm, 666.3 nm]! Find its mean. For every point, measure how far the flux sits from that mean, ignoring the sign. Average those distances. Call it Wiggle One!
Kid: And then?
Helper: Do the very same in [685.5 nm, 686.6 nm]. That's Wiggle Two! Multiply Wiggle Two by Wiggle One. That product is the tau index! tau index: 1.5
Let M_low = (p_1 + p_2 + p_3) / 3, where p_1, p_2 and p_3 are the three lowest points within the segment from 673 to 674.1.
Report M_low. 21.0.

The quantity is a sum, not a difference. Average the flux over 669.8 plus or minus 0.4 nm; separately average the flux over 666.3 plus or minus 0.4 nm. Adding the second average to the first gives 41.5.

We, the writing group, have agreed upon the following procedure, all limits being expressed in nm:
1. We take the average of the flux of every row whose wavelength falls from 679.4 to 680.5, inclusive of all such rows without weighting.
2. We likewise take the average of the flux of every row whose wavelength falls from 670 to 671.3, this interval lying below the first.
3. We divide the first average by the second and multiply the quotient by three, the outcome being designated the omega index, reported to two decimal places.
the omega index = 2.93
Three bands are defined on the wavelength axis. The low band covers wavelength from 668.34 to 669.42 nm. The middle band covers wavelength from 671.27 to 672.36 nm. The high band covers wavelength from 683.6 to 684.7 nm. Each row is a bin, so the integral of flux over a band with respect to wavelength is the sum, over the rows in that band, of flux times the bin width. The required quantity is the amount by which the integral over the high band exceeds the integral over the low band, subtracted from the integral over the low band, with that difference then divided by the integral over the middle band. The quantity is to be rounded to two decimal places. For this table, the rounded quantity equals 1.02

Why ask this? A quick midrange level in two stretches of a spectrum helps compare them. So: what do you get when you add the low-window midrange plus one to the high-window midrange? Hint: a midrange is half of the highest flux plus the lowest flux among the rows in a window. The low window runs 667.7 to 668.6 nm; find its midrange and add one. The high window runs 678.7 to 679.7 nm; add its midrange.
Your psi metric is 43.0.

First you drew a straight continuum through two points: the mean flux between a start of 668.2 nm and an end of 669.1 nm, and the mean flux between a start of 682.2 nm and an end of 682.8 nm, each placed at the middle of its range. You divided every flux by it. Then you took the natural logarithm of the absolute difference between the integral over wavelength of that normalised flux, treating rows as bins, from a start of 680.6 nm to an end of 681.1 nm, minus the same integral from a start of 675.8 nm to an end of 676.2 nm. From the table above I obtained -3.0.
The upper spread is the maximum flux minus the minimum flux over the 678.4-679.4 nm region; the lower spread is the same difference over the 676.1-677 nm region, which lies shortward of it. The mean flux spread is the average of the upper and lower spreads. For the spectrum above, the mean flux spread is 3.6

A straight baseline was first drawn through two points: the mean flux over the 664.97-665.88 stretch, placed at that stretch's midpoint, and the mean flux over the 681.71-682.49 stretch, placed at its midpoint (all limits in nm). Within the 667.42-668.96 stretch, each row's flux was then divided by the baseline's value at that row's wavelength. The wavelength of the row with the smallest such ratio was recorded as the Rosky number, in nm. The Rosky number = 668.266 nm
